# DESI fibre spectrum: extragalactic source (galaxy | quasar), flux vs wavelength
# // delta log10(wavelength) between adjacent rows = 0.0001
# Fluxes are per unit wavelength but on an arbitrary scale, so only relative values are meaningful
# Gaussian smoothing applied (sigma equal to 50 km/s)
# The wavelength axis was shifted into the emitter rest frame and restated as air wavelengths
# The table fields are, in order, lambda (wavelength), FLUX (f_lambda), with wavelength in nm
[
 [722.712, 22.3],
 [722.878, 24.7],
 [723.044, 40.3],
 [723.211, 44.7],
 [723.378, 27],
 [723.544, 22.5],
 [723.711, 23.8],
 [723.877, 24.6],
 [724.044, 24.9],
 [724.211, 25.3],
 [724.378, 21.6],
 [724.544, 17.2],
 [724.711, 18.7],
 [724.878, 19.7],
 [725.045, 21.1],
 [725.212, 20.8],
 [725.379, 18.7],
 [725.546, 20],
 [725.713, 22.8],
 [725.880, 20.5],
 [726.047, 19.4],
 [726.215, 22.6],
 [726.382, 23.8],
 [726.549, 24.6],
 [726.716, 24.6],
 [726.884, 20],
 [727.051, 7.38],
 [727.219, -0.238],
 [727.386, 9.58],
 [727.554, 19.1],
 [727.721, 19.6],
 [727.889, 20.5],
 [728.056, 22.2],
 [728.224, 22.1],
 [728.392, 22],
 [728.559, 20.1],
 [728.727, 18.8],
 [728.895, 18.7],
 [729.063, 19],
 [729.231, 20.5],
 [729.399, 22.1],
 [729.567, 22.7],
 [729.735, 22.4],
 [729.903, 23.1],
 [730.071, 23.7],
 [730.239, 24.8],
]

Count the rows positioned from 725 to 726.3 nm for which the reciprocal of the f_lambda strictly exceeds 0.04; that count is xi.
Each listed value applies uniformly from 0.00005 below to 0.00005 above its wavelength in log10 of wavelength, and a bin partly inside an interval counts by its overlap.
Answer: 8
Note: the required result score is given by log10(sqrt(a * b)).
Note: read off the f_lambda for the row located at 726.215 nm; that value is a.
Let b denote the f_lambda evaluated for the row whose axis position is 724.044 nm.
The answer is 1.38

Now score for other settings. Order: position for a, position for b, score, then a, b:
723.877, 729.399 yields 1.37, 24.6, 22.1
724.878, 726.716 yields 1.34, 19.7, 24.6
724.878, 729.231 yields 1.30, 19.7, 20.5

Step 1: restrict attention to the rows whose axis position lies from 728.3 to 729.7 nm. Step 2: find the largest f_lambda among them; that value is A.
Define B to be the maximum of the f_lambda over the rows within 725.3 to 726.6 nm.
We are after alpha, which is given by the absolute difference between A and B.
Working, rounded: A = 22.7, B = 24.6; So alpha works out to 1.9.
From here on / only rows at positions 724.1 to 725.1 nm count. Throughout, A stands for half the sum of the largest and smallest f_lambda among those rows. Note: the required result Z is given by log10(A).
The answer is 1.33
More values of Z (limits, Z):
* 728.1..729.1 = 1.31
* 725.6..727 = 1.34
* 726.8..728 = 1.01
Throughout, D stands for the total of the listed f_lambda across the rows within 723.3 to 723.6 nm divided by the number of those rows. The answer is 25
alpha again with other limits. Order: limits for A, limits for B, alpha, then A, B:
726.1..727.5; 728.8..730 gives 1.5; 24.6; 23.1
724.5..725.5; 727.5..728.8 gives 1.1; 21.1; 22.2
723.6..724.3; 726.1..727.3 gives 0.7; 25.3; 24.6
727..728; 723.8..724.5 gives 4.8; 20.5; 25.3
